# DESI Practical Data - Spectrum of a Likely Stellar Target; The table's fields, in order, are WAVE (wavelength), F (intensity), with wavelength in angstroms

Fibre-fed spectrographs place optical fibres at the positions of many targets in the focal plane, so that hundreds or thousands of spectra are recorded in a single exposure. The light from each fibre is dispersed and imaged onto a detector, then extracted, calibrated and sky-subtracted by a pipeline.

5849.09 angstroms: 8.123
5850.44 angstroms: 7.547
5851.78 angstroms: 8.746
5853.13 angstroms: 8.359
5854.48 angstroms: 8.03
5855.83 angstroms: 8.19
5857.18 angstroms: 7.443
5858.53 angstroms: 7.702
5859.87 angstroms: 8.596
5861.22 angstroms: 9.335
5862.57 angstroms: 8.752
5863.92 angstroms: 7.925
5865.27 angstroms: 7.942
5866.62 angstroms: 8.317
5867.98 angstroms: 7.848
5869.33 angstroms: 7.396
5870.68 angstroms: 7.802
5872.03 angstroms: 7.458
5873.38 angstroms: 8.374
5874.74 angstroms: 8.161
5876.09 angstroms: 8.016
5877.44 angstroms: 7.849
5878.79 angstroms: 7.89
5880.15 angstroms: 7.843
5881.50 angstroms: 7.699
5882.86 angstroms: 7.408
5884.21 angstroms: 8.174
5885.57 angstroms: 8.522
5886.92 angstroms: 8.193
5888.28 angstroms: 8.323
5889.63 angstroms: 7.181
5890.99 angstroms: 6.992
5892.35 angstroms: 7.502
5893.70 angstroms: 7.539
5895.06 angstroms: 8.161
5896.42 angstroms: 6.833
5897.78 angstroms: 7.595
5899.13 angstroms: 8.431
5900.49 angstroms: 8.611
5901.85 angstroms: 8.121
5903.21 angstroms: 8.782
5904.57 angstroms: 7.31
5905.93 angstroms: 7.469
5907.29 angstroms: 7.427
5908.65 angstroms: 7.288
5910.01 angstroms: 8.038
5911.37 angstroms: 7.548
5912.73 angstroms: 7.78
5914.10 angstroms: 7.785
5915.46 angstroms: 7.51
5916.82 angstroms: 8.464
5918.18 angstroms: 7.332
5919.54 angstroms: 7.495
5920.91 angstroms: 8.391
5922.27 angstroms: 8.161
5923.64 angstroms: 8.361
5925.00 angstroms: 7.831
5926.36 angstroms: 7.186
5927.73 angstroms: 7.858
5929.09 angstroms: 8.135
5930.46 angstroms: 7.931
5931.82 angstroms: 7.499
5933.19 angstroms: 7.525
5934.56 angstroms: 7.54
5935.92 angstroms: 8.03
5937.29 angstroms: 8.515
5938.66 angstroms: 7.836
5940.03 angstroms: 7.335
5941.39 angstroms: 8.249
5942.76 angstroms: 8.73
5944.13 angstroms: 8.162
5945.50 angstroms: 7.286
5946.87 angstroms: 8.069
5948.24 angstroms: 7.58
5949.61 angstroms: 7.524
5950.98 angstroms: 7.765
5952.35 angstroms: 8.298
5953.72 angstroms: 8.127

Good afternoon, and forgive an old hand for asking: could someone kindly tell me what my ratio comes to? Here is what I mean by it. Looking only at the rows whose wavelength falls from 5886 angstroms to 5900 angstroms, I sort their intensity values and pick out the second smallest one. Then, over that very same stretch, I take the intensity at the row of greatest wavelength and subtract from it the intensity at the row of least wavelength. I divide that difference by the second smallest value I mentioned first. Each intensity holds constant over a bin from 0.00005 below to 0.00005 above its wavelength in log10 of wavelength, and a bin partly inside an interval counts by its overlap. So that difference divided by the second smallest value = 0.03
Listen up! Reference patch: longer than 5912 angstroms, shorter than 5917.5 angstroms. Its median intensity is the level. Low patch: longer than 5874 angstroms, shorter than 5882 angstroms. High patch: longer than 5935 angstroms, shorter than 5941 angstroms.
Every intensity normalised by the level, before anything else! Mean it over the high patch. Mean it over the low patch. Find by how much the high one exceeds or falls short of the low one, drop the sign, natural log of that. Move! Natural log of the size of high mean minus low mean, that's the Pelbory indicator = -6.0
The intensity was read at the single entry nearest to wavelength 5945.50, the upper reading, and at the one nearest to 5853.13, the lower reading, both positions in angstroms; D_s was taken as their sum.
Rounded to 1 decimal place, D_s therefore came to 15.6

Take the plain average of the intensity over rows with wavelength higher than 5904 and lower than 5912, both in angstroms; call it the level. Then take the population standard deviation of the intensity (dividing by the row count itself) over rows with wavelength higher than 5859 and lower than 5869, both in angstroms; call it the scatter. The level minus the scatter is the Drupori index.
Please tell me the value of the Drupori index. 7.01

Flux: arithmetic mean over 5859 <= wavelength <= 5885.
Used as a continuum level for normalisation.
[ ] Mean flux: 8.04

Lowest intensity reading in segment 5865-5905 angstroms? 6.833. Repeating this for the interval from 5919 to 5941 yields 7.186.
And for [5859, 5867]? 7.925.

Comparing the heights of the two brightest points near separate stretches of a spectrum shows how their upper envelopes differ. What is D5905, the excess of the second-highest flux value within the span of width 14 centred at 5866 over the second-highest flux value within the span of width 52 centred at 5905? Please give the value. 0.14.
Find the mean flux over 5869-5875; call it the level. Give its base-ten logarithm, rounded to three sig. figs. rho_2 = 0.894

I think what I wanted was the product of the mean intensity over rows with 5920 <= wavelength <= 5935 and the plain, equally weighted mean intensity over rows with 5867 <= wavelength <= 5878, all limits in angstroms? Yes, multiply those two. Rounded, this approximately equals 62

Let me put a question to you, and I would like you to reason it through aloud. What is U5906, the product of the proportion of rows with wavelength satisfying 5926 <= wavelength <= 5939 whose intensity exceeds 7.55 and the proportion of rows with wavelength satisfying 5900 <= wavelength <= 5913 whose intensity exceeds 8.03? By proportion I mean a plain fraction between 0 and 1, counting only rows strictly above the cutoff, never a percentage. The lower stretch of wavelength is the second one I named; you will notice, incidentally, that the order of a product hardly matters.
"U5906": 0.24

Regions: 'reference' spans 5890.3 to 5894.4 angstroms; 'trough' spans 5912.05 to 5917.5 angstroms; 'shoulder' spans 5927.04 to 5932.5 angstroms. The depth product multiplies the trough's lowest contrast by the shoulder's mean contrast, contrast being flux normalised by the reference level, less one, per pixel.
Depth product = 0.0016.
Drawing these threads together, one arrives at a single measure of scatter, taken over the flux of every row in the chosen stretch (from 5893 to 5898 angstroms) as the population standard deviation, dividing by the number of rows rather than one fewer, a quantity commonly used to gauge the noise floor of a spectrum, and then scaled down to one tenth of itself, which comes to 0.047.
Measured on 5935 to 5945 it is 0.042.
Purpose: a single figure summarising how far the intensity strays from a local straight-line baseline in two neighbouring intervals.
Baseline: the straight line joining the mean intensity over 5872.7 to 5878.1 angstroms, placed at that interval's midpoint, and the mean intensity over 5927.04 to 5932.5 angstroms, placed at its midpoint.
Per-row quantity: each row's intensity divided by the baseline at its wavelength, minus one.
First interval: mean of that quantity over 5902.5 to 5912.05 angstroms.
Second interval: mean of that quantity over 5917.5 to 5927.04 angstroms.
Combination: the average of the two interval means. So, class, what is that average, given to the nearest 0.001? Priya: -0.021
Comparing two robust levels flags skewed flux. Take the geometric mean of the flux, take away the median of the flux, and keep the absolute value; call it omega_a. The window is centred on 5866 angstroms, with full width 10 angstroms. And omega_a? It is 0.21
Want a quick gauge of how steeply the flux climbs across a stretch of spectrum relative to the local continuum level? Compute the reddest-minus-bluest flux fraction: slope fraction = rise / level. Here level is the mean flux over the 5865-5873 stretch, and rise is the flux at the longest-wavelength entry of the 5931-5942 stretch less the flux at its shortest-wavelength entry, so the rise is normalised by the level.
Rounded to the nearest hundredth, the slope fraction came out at 0.10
